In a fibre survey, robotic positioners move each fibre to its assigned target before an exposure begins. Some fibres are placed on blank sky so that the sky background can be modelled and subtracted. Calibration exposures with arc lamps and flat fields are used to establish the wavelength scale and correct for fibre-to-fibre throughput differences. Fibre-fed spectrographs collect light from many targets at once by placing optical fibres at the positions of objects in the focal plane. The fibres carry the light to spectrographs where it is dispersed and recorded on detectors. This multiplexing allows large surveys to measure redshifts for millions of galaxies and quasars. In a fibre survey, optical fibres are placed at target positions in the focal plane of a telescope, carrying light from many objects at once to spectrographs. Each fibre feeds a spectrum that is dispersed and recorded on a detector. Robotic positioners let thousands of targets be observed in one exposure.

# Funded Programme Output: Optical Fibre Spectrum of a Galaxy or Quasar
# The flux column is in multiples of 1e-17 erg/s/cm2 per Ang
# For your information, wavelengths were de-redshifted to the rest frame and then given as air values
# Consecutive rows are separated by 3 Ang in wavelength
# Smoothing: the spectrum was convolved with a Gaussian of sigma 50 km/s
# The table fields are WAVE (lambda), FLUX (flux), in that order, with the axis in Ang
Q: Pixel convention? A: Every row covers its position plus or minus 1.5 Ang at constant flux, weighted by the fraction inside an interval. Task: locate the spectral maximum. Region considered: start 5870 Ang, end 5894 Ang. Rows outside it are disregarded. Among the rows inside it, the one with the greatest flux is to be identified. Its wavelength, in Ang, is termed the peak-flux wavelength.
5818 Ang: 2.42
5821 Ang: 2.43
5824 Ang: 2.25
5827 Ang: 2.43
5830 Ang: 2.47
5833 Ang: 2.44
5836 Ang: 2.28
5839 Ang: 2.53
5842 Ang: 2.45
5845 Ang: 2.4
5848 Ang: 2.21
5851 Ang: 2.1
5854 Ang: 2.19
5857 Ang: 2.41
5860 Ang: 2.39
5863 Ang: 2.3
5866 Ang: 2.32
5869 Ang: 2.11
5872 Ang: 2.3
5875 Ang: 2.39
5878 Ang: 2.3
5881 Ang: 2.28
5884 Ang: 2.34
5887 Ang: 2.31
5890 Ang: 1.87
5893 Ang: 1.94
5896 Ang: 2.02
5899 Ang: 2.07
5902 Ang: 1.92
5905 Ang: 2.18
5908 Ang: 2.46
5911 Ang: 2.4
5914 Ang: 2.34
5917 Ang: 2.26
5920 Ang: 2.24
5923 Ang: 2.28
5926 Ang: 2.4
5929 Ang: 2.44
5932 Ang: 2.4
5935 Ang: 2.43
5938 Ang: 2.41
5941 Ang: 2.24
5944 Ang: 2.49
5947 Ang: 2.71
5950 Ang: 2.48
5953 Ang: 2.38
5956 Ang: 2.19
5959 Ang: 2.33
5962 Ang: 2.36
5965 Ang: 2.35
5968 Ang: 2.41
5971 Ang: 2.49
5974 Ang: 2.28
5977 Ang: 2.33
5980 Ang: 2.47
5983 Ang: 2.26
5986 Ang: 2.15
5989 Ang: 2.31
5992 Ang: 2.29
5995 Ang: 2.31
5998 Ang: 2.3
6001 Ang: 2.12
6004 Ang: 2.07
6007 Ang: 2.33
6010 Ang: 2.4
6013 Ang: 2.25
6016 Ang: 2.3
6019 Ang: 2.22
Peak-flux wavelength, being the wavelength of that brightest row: 5875 Ang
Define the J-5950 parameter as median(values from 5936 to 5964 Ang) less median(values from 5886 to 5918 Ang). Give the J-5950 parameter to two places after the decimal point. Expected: 0.20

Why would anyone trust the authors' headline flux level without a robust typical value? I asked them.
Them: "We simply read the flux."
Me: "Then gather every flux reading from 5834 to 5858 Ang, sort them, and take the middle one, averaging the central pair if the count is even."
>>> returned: 2.34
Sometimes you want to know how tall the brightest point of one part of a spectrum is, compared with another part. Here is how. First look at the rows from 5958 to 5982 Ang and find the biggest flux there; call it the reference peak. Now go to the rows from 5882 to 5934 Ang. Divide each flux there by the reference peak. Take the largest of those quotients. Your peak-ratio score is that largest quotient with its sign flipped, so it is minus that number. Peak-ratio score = -0.99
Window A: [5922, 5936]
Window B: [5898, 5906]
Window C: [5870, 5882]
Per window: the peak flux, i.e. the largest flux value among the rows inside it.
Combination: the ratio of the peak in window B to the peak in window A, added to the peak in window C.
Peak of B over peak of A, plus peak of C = 3.28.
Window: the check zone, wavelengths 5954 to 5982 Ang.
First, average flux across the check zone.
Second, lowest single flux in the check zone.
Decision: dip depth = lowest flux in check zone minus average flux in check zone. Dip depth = -0.17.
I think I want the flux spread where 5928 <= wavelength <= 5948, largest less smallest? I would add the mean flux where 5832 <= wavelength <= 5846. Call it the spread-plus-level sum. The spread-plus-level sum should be 2.89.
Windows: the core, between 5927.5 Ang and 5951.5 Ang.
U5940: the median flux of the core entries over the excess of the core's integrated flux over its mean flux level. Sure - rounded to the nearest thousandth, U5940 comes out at 0.043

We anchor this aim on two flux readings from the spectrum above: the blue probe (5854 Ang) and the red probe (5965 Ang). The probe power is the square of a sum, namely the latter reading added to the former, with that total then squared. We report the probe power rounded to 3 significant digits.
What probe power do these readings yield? 20.6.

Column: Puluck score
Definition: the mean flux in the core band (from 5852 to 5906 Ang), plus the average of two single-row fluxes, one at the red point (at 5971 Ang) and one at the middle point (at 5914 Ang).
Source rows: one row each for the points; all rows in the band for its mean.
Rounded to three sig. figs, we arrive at 4.62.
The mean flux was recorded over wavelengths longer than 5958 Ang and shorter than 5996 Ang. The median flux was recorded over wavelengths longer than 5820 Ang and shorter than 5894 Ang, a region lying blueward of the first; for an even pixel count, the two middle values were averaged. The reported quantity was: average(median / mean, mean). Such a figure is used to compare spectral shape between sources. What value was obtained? 1.66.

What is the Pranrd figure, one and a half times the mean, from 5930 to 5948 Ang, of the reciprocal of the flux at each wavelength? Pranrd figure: 0.62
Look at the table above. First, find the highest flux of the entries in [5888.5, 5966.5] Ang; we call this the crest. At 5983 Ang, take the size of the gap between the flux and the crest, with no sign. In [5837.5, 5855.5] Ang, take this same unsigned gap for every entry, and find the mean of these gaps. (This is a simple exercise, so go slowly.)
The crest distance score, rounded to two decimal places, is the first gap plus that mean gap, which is 0.85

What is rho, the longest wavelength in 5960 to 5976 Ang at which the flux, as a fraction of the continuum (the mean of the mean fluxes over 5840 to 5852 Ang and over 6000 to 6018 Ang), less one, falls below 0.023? 5974 Ang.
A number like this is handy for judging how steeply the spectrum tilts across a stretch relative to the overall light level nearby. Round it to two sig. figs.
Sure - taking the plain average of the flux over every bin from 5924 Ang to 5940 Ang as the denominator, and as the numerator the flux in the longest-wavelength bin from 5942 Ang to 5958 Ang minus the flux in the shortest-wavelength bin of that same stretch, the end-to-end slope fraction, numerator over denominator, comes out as -0.12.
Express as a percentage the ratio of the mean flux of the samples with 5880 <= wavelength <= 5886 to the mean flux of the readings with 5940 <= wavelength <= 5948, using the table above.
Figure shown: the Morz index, 93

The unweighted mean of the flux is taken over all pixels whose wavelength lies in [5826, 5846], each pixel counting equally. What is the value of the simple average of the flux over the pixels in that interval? 2.43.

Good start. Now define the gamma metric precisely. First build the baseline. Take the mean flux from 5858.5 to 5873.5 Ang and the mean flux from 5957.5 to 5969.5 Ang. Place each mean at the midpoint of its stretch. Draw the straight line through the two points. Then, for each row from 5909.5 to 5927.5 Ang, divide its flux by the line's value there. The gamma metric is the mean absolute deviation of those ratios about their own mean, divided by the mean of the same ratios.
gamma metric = 0.026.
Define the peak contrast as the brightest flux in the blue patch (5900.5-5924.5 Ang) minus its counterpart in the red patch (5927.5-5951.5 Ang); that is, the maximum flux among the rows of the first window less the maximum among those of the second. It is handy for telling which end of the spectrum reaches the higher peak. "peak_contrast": -0.25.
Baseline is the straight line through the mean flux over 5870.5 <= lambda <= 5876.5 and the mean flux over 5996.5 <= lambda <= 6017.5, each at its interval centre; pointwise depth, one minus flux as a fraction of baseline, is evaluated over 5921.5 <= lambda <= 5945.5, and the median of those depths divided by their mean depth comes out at 1.2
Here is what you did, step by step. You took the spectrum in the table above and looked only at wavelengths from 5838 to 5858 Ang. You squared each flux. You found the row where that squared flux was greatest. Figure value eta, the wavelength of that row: 5839 Ang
